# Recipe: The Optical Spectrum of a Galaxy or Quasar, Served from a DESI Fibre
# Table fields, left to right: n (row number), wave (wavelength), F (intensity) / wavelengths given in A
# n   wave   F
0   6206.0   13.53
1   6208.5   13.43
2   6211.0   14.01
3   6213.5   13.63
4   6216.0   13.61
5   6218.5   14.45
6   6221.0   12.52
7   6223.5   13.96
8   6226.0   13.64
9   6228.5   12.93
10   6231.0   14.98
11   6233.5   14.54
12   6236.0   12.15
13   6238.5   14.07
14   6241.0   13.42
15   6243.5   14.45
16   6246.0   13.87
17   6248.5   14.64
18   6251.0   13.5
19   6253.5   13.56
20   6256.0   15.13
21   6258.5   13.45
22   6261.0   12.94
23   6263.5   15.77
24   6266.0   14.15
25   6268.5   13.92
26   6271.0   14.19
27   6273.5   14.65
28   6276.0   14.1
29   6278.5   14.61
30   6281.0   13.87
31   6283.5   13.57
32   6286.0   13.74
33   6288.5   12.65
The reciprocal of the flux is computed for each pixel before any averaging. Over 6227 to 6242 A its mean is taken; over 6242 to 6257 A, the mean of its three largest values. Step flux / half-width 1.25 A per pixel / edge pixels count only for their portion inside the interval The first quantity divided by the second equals 1.00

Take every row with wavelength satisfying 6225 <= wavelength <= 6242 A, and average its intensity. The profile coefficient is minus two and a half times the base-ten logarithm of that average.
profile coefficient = -2.84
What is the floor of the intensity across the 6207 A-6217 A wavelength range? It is 13.43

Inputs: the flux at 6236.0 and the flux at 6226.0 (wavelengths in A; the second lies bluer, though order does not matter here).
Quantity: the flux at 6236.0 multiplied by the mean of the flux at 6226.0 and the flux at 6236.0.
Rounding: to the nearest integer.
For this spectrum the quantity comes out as 157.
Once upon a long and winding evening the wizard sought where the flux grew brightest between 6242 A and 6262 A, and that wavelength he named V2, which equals 6256.0 A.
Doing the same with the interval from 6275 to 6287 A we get 6278.5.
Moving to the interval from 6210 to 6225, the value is 6218.5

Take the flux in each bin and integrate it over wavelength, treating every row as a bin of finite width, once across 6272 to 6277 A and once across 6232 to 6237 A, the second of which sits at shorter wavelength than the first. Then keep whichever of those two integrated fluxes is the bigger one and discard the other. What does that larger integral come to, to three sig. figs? 71.9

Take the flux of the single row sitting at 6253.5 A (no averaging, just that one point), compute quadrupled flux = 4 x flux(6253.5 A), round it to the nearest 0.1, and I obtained 54.2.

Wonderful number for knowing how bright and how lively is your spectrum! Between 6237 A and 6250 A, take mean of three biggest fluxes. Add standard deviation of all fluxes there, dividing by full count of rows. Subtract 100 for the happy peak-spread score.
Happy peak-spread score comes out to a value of -85.2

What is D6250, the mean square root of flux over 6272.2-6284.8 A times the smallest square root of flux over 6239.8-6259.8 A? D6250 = 13.8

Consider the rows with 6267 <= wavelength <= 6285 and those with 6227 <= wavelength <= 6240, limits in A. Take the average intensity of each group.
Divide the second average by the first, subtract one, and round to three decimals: -0.028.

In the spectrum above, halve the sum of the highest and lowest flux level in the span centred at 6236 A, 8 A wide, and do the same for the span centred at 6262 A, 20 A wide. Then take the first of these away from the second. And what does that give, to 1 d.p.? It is 1.0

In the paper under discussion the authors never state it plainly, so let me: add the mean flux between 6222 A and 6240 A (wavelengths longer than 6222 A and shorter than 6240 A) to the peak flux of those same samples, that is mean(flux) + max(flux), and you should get 28.7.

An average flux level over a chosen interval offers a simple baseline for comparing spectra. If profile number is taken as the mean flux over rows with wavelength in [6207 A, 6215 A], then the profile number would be 13.7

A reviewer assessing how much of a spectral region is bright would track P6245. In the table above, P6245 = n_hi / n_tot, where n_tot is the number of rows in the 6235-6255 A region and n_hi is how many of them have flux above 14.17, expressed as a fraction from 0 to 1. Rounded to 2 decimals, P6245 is 0.25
